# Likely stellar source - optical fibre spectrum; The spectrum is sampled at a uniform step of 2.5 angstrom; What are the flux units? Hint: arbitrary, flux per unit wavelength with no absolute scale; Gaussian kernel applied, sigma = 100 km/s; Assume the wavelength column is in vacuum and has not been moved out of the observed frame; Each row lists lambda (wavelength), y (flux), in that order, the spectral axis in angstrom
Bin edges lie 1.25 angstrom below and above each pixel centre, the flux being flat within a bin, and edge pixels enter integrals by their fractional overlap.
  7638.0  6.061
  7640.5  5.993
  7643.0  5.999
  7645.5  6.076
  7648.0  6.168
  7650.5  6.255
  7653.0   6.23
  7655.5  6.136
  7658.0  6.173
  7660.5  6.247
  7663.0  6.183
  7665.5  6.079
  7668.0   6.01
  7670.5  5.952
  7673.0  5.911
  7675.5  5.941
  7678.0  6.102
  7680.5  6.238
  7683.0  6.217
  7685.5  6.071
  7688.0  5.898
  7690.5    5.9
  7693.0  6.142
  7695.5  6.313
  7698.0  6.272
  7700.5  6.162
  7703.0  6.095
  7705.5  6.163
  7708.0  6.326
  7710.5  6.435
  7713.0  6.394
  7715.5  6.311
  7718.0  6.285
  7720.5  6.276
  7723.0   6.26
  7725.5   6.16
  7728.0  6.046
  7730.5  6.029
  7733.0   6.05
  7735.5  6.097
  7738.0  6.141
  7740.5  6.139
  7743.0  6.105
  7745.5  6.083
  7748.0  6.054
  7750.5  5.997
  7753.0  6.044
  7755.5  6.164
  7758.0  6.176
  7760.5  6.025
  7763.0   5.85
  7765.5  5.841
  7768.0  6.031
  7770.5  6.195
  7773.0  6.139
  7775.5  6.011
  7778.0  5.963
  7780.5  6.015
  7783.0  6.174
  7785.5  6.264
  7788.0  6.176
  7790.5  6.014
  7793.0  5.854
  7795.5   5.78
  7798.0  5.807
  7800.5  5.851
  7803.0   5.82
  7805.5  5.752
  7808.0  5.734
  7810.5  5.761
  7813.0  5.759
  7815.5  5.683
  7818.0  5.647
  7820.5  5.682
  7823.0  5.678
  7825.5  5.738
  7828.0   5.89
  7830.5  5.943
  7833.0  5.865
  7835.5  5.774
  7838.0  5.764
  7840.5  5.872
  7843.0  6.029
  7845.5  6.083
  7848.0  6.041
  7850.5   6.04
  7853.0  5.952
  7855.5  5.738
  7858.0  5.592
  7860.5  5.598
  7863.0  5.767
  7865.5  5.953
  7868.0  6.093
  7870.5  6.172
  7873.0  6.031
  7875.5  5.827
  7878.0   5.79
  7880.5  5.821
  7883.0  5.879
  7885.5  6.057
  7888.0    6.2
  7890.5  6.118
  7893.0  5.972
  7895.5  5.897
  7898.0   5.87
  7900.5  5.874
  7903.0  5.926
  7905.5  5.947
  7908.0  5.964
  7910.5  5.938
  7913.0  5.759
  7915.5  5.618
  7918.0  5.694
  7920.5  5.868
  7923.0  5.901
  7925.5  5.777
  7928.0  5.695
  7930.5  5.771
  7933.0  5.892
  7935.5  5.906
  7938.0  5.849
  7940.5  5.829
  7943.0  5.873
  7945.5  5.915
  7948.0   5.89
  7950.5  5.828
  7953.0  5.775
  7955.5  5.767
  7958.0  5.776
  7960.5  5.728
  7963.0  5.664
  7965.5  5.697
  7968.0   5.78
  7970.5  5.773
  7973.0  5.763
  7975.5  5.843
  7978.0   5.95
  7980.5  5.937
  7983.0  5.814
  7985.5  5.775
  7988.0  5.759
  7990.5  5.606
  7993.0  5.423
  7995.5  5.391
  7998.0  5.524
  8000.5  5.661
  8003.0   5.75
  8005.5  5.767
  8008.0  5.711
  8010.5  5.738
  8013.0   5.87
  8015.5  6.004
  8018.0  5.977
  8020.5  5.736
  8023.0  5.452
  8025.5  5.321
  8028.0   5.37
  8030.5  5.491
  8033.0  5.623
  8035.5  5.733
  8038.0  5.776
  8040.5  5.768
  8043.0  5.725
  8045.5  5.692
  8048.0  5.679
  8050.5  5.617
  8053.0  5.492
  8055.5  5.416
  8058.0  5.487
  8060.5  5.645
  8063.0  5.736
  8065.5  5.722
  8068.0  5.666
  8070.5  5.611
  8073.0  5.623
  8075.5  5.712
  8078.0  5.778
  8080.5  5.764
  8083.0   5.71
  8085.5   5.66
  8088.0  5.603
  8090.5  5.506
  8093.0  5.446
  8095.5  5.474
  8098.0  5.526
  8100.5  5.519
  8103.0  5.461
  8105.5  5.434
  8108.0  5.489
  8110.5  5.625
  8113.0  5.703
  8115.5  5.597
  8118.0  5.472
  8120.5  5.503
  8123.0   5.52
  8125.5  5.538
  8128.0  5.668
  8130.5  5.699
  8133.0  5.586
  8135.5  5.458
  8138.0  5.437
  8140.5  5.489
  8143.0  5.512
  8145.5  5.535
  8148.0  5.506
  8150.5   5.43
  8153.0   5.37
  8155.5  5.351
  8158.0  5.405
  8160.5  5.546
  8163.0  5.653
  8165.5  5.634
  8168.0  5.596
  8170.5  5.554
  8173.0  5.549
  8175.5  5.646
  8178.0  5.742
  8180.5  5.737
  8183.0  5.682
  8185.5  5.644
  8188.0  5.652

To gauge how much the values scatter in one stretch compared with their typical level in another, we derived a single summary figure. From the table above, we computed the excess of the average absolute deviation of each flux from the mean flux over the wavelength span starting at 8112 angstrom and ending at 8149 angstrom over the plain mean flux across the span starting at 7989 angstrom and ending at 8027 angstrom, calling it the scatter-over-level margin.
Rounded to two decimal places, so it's -5.59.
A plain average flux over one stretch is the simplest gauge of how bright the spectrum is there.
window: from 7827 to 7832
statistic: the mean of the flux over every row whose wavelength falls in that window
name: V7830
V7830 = 5.9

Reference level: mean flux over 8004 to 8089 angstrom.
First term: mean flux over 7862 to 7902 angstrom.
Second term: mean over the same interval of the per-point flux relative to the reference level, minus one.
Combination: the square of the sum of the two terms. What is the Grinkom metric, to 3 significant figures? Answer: 36.1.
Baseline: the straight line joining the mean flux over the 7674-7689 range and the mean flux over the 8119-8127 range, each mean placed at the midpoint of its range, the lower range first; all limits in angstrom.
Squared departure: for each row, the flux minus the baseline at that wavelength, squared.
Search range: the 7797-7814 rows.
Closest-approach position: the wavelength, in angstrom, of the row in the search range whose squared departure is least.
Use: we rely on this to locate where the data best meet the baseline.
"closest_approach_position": 7800.5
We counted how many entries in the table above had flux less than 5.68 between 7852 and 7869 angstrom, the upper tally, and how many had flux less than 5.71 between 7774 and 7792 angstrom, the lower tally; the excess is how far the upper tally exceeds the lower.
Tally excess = 2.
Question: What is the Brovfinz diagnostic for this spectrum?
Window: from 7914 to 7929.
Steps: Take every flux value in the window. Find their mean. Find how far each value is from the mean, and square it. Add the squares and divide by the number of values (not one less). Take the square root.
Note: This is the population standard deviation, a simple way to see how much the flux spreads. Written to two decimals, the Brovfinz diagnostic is 0.10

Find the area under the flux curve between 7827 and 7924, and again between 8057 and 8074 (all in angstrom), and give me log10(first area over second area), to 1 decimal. 0.8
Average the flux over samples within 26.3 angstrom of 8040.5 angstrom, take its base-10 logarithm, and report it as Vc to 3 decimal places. 0.751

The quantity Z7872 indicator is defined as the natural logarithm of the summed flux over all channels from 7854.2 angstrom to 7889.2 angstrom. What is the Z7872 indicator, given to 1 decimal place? 4.4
